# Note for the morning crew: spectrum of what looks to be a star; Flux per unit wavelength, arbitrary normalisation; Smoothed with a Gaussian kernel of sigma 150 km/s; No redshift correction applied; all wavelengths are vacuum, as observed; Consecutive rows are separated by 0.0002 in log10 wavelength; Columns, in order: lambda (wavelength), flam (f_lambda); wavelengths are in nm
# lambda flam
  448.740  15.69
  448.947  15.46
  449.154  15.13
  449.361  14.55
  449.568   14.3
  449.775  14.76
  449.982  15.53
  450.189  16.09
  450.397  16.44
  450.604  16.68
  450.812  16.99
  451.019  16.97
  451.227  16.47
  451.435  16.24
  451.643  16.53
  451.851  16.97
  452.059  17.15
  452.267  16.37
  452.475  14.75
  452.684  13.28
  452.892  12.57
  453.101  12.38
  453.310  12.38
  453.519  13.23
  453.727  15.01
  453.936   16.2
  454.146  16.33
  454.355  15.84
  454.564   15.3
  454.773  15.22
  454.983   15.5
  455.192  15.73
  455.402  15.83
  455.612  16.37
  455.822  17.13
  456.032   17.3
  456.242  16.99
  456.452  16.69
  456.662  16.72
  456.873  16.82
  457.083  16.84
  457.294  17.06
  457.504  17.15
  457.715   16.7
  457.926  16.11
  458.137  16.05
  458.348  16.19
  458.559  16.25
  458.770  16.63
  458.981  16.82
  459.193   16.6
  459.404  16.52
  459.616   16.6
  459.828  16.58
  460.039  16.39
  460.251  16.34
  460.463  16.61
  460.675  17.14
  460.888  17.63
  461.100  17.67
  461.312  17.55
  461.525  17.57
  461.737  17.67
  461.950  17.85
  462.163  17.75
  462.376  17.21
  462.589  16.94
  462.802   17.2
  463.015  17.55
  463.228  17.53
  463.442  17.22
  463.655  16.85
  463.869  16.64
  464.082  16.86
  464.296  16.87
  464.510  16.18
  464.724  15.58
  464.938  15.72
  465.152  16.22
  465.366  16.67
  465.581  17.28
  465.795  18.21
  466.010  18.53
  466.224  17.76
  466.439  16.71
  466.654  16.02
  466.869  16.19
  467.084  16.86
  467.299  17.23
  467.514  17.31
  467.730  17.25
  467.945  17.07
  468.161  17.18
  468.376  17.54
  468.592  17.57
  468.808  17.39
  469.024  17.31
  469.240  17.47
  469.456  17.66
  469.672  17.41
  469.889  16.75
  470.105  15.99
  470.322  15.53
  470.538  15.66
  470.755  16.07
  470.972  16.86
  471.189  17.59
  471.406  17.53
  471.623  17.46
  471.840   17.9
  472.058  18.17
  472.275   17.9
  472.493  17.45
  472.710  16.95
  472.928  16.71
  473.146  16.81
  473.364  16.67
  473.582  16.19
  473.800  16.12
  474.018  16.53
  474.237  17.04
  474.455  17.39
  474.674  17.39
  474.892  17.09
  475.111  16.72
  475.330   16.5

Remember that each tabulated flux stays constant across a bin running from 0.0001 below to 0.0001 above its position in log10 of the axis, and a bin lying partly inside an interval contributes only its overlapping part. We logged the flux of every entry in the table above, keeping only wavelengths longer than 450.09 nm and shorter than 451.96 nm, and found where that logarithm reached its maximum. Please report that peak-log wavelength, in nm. 450.812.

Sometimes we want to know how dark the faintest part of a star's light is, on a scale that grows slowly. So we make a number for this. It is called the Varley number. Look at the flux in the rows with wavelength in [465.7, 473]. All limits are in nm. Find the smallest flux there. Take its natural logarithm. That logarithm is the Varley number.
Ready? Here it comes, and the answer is 2.74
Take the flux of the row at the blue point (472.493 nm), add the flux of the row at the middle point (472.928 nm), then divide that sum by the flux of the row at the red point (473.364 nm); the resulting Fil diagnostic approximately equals 2.0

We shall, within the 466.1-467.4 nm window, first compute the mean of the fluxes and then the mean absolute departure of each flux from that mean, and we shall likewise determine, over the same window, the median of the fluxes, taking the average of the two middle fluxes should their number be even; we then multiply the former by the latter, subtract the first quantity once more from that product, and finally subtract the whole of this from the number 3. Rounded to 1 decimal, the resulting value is -4.7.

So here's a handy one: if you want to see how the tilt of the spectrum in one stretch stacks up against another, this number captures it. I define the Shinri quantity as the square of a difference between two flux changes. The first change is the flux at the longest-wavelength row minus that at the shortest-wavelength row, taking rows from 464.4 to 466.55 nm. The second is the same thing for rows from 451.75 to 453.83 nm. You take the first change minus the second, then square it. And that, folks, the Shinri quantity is 6.2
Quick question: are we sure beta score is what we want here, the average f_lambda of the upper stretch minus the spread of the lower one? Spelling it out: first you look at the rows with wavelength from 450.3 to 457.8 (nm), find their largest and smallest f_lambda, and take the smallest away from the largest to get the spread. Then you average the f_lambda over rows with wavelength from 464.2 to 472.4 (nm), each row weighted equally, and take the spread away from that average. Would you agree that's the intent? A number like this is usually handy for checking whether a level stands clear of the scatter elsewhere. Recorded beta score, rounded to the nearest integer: 12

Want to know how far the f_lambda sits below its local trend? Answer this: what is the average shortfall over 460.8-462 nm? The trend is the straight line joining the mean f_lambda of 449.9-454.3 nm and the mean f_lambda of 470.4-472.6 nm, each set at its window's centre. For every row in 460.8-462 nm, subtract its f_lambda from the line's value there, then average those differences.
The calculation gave -1.3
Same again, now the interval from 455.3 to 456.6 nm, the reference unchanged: -0.9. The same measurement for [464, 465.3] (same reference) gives 0.4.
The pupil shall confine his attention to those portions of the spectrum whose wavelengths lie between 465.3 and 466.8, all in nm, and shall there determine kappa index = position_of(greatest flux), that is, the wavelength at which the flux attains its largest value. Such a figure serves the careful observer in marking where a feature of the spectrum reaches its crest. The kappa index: 466.010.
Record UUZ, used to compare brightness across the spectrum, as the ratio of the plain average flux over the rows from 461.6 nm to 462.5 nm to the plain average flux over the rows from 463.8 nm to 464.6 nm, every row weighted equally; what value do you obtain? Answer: 1.06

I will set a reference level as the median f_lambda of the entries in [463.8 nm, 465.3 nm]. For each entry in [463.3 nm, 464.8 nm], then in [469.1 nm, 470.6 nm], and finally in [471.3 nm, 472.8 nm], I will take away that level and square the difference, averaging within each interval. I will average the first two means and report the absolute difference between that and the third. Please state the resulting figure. 1.5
